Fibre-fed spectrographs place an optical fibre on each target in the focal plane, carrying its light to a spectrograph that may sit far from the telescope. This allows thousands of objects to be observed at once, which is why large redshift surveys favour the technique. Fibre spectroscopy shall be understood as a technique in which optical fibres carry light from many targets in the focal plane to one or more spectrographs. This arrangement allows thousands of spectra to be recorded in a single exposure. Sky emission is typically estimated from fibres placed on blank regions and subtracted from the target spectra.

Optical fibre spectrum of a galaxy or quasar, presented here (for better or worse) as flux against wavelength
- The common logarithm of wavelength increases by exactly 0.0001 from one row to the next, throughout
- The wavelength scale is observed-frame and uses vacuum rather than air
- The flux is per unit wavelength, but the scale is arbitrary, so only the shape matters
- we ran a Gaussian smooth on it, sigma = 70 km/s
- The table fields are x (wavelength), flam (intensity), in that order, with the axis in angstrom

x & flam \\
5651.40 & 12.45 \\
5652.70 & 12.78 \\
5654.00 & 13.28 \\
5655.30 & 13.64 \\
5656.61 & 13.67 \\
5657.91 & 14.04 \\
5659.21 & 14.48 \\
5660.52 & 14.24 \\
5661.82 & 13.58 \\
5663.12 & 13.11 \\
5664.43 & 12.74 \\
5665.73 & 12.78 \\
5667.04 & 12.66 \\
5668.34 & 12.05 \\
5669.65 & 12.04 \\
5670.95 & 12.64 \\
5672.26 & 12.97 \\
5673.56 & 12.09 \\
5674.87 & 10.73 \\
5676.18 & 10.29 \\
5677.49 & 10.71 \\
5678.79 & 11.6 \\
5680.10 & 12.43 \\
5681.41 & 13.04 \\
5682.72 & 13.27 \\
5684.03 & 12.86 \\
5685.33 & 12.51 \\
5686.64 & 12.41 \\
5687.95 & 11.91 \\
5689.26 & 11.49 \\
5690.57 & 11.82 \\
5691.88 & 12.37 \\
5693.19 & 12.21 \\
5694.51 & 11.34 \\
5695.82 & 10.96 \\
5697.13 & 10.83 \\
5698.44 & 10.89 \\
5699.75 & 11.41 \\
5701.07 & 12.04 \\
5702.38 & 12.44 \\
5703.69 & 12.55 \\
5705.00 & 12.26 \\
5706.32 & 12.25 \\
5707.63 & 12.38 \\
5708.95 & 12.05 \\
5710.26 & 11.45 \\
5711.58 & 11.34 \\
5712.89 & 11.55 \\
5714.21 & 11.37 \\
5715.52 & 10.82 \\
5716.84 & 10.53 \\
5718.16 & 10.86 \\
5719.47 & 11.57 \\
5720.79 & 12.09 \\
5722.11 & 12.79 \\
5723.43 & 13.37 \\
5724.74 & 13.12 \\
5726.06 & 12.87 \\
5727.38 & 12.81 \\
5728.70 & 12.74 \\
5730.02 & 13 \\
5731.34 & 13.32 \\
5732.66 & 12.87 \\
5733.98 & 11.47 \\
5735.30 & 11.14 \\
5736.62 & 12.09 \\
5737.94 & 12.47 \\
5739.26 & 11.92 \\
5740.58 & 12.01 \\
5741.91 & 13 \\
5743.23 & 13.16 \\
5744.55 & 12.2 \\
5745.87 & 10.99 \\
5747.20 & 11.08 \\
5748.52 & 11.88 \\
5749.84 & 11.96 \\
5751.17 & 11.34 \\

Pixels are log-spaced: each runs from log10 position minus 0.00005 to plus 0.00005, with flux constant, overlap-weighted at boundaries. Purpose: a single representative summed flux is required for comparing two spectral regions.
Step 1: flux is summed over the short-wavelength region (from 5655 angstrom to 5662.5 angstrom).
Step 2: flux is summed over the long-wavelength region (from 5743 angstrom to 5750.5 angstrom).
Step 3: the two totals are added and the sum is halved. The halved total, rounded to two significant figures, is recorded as 77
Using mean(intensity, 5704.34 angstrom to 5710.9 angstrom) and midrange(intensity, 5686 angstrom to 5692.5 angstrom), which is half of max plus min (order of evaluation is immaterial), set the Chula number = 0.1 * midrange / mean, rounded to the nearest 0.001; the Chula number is 0.099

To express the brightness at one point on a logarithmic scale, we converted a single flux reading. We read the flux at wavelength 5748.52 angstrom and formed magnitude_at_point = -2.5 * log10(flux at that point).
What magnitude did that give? -2.69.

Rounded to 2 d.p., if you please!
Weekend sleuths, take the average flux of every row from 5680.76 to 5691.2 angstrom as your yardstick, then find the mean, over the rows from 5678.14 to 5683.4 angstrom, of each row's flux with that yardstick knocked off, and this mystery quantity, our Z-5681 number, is 0.17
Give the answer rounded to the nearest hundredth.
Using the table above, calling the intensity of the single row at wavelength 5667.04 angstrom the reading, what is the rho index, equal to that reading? 12.66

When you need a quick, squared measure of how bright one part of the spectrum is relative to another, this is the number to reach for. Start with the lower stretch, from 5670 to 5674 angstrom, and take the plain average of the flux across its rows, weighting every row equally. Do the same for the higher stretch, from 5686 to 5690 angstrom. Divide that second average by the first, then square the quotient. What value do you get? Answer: 0.90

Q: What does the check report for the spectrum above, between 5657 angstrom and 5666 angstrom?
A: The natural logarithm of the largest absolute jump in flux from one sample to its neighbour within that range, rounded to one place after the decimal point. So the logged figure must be -0.4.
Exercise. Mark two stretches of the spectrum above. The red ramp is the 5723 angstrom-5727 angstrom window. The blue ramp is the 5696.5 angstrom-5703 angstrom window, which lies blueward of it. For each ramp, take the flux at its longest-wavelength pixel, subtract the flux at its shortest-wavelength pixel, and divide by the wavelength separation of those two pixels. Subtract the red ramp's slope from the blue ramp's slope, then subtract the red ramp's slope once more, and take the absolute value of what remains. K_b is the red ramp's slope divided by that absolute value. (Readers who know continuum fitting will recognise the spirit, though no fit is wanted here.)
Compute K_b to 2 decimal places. -0.28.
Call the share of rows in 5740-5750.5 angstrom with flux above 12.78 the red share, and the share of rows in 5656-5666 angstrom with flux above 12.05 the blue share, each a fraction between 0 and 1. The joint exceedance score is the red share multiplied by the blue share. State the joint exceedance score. 0.25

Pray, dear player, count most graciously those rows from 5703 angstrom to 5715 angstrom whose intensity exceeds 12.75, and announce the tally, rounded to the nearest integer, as 0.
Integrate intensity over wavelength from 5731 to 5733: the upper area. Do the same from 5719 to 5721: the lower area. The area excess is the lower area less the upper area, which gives -3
